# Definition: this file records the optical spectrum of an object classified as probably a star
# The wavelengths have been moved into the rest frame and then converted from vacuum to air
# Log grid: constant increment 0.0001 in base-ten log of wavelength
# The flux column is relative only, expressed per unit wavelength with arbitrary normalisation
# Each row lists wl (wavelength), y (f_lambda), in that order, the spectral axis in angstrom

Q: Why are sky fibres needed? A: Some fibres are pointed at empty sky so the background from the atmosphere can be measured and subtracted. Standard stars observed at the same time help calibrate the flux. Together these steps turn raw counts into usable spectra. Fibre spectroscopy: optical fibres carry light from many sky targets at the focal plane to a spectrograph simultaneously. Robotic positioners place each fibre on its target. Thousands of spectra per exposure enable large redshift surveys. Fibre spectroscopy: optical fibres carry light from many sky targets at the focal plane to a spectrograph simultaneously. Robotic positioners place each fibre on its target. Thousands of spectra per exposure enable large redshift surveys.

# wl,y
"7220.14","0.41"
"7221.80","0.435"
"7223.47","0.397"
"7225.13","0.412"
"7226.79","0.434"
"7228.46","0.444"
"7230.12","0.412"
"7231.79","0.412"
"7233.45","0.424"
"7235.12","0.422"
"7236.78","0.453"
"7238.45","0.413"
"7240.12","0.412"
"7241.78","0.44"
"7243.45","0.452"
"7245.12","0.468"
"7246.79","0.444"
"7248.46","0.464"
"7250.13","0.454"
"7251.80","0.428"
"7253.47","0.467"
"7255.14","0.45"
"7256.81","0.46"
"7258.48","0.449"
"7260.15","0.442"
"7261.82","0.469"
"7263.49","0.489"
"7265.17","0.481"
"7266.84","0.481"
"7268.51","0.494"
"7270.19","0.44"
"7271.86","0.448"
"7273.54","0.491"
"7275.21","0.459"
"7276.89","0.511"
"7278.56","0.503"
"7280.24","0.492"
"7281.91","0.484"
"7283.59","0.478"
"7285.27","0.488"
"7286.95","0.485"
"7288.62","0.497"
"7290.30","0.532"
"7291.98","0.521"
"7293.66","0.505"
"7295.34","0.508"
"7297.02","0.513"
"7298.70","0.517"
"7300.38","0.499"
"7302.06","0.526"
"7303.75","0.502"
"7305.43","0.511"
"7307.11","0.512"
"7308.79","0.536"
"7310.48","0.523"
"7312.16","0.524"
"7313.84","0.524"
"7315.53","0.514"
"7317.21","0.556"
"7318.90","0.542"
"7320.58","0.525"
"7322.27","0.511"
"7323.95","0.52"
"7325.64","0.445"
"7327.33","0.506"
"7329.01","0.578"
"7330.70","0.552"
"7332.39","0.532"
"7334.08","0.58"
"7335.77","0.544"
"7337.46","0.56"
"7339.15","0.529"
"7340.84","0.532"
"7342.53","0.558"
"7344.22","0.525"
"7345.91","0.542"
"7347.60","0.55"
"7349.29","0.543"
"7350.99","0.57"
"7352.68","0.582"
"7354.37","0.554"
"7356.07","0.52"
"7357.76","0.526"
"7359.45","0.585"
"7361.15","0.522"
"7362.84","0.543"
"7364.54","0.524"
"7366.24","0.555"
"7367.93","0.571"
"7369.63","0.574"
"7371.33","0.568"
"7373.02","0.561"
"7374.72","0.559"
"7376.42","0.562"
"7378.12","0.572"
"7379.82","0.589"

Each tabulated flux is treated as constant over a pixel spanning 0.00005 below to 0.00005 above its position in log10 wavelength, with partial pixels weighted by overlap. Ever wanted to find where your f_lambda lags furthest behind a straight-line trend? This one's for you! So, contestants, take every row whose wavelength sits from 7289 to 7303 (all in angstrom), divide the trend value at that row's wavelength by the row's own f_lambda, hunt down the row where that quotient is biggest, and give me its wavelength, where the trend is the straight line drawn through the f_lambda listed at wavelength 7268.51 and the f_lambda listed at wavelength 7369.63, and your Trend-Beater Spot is 7300.38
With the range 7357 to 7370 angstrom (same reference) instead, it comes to 7364.54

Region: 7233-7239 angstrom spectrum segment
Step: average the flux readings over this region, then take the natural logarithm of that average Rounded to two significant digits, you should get -0.85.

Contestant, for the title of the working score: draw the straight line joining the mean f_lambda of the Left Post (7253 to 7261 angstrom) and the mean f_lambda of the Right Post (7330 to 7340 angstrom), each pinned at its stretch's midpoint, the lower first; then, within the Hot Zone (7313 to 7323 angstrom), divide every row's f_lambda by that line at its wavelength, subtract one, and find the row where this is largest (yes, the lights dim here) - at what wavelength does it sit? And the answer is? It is 7317.21 angstrom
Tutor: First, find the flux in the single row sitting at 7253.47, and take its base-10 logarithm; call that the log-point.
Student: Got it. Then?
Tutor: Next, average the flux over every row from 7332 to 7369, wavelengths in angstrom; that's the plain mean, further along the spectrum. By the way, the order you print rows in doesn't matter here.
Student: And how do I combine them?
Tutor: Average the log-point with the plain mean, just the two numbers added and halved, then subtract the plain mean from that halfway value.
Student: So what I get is -0.439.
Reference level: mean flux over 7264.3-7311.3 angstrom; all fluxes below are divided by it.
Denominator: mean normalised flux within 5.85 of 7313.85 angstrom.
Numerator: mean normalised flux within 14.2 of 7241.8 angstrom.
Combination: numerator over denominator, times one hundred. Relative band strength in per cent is 83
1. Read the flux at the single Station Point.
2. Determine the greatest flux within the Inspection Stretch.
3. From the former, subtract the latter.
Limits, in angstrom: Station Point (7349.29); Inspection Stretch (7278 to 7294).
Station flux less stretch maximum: 0.01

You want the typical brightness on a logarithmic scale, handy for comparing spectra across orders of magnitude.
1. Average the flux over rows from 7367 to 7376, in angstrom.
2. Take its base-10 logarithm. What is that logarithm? -0.247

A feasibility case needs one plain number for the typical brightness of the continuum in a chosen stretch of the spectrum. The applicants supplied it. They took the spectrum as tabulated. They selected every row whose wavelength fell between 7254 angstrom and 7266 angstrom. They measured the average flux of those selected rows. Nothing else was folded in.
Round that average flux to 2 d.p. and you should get 0.46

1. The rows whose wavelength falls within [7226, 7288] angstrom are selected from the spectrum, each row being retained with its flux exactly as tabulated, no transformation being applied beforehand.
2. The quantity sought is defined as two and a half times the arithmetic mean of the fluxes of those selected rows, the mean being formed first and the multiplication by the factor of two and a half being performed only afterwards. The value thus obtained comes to 1.14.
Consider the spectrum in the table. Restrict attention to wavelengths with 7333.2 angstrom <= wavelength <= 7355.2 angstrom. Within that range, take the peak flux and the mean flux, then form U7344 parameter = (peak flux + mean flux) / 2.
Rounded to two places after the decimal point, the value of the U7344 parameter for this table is 0.57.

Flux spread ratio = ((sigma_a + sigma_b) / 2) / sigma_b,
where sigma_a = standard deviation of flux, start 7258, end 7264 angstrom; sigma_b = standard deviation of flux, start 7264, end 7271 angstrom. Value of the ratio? 1.0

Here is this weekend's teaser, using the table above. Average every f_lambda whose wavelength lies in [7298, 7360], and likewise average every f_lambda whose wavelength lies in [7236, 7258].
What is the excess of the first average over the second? 0.087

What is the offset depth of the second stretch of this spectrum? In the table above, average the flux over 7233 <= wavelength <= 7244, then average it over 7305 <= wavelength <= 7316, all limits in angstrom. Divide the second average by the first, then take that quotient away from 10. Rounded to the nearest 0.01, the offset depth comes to 8.79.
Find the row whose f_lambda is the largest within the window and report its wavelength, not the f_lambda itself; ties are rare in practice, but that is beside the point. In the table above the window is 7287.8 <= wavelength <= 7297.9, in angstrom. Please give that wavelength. 7290.30 angstrom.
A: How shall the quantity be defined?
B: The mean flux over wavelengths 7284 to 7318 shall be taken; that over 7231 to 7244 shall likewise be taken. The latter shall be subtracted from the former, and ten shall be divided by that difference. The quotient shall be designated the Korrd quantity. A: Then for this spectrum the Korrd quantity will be 116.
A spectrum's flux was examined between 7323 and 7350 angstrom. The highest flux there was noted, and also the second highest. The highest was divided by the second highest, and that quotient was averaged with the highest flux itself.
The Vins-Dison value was 0.792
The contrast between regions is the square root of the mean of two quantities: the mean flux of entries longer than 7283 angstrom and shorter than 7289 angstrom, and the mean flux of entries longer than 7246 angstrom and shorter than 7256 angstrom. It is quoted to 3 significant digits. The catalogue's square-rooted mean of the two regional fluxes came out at 0.685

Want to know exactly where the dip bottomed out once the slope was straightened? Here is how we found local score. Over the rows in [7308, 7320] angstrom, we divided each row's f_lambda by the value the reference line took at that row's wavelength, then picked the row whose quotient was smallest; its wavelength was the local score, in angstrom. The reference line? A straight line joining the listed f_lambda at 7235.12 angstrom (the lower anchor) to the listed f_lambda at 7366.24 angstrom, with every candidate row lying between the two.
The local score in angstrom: 7315.53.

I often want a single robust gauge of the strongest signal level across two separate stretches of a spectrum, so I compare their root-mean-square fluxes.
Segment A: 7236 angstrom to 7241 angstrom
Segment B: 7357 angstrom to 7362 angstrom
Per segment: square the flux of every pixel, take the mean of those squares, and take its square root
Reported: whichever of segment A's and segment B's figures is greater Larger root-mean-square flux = 0.545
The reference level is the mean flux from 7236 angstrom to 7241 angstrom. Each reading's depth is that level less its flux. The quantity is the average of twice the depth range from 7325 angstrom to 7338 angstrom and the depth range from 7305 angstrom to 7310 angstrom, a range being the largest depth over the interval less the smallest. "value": 0.15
